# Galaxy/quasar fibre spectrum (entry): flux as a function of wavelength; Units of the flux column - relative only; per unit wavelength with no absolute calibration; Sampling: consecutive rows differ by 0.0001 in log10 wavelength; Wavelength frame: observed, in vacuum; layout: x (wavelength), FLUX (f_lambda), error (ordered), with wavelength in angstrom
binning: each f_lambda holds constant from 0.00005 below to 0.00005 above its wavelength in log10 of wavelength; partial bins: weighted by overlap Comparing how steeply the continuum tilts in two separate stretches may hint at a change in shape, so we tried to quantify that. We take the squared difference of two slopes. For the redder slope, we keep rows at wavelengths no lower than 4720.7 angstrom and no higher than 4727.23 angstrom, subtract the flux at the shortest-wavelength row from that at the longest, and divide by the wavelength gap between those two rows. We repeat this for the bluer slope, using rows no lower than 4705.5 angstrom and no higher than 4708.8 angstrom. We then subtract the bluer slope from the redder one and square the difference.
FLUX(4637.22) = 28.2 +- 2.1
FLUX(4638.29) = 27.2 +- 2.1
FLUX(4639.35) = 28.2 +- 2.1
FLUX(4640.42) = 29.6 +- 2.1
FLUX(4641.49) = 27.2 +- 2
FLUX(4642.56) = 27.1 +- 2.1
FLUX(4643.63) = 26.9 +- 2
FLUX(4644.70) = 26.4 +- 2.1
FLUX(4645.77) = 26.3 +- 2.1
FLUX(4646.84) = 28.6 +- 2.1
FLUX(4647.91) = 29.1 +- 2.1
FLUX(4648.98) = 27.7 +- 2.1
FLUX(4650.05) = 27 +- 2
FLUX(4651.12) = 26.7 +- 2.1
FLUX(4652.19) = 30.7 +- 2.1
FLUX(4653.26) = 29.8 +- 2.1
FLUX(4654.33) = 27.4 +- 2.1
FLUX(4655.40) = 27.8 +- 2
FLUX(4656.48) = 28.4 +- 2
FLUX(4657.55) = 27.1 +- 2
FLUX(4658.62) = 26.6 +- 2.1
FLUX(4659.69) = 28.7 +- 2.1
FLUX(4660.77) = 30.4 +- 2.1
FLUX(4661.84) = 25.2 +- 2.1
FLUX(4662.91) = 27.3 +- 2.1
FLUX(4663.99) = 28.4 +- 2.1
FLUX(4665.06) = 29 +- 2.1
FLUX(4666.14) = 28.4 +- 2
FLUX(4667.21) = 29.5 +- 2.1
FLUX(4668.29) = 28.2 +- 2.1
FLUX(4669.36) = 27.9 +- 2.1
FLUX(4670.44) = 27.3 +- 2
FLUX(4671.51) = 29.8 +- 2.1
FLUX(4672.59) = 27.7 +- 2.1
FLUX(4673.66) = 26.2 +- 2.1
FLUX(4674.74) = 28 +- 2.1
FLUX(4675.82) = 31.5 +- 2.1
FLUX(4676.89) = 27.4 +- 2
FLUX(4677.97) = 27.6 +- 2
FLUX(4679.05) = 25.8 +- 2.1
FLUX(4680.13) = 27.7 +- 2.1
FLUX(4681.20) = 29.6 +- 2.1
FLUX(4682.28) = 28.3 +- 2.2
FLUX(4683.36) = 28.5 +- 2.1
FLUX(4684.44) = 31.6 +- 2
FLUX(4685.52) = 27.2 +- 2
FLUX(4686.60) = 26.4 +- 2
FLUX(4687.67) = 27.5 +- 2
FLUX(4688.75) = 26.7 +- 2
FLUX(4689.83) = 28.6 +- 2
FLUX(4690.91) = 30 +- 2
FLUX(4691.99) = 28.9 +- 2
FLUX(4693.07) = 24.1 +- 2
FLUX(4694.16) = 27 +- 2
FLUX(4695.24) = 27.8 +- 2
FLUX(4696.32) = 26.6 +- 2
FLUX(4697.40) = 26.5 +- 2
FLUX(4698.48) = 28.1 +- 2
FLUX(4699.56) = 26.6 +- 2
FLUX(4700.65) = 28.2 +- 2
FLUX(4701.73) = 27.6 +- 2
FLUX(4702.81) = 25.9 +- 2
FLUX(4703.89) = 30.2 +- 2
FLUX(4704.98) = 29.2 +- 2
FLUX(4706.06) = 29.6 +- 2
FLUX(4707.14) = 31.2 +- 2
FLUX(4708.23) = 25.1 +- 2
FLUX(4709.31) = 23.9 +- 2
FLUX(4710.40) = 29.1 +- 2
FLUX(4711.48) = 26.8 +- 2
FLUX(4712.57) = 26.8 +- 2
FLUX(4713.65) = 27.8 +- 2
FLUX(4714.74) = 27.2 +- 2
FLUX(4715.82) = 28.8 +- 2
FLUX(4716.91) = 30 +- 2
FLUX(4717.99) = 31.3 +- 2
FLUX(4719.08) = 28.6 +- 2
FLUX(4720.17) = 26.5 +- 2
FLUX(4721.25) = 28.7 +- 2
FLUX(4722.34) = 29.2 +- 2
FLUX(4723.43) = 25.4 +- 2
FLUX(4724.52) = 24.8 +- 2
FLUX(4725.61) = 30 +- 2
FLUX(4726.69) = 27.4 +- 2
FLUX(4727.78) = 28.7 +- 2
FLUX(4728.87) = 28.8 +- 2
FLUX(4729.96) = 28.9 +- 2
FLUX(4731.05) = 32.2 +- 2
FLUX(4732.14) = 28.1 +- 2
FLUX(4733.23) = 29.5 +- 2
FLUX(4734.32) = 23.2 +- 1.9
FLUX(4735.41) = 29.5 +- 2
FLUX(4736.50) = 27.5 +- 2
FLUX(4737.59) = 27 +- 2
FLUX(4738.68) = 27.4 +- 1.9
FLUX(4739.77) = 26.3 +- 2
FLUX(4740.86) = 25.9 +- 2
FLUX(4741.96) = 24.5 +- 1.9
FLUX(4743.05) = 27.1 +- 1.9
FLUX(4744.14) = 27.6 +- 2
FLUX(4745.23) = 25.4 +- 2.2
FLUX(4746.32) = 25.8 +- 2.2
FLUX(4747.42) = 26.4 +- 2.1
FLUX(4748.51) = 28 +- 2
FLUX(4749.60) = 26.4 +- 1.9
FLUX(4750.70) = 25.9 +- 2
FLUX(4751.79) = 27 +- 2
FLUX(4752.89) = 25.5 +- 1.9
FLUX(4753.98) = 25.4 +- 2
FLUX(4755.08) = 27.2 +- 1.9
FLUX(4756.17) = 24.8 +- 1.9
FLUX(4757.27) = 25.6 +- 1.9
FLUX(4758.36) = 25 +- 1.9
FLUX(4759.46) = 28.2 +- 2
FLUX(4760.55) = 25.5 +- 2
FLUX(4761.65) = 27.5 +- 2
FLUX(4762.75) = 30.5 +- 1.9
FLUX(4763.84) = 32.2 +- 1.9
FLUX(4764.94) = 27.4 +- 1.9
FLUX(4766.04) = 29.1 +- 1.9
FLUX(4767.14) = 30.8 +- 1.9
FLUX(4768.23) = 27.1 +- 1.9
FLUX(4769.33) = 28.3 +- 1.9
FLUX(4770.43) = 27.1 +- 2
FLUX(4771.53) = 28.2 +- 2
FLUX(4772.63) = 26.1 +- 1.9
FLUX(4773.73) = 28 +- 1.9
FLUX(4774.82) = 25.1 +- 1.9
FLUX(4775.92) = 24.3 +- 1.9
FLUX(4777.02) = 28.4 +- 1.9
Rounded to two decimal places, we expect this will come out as 3.37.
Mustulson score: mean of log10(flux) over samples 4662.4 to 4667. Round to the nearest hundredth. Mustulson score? 1.45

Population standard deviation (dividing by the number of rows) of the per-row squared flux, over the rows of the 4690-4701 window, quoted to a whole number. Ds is 83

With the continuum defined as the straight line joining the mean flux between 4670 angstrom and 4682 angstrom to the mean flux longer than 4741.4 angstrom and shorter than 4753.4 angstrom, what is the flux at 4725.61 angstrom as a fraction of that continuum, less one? 0.117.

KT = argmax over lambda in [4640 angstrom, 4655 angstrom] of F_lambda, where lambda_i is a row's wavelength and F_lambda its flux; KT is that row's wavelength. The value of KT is 4652.19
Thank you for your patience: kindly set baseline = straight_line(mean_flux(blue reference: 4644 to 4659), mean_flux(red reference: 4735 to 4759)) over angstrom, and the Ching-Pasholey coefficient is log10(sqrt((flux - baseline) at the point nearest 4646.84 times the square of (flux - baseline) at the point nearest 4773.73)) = 0.22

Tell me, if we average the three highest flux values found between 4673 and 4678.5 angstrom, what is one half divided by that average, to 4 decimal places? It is 0.0172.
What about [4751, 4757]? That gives 0.0188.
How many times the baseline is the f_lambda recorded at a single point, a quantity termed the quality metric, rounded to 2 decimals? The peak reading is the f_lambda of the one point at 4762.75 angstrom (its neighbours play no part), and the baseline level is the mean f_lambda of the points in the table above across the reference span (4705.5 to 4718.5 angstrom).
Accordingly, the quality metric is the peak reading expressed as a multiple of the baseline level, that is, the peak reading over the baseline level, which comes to 1.08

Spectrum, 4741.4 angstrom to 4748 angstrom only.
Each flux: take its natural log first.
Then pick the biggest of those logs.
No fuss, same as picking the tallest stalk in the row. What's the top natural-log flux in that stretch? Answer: 3.32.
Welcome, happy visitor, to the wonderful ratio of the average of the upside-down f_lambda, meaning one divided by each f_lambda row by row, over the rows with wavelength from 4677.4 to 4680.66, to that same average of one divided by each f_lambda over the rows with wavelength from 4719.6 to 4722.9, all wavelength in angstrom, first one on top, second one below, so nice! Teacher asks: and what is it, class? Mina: 1.04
